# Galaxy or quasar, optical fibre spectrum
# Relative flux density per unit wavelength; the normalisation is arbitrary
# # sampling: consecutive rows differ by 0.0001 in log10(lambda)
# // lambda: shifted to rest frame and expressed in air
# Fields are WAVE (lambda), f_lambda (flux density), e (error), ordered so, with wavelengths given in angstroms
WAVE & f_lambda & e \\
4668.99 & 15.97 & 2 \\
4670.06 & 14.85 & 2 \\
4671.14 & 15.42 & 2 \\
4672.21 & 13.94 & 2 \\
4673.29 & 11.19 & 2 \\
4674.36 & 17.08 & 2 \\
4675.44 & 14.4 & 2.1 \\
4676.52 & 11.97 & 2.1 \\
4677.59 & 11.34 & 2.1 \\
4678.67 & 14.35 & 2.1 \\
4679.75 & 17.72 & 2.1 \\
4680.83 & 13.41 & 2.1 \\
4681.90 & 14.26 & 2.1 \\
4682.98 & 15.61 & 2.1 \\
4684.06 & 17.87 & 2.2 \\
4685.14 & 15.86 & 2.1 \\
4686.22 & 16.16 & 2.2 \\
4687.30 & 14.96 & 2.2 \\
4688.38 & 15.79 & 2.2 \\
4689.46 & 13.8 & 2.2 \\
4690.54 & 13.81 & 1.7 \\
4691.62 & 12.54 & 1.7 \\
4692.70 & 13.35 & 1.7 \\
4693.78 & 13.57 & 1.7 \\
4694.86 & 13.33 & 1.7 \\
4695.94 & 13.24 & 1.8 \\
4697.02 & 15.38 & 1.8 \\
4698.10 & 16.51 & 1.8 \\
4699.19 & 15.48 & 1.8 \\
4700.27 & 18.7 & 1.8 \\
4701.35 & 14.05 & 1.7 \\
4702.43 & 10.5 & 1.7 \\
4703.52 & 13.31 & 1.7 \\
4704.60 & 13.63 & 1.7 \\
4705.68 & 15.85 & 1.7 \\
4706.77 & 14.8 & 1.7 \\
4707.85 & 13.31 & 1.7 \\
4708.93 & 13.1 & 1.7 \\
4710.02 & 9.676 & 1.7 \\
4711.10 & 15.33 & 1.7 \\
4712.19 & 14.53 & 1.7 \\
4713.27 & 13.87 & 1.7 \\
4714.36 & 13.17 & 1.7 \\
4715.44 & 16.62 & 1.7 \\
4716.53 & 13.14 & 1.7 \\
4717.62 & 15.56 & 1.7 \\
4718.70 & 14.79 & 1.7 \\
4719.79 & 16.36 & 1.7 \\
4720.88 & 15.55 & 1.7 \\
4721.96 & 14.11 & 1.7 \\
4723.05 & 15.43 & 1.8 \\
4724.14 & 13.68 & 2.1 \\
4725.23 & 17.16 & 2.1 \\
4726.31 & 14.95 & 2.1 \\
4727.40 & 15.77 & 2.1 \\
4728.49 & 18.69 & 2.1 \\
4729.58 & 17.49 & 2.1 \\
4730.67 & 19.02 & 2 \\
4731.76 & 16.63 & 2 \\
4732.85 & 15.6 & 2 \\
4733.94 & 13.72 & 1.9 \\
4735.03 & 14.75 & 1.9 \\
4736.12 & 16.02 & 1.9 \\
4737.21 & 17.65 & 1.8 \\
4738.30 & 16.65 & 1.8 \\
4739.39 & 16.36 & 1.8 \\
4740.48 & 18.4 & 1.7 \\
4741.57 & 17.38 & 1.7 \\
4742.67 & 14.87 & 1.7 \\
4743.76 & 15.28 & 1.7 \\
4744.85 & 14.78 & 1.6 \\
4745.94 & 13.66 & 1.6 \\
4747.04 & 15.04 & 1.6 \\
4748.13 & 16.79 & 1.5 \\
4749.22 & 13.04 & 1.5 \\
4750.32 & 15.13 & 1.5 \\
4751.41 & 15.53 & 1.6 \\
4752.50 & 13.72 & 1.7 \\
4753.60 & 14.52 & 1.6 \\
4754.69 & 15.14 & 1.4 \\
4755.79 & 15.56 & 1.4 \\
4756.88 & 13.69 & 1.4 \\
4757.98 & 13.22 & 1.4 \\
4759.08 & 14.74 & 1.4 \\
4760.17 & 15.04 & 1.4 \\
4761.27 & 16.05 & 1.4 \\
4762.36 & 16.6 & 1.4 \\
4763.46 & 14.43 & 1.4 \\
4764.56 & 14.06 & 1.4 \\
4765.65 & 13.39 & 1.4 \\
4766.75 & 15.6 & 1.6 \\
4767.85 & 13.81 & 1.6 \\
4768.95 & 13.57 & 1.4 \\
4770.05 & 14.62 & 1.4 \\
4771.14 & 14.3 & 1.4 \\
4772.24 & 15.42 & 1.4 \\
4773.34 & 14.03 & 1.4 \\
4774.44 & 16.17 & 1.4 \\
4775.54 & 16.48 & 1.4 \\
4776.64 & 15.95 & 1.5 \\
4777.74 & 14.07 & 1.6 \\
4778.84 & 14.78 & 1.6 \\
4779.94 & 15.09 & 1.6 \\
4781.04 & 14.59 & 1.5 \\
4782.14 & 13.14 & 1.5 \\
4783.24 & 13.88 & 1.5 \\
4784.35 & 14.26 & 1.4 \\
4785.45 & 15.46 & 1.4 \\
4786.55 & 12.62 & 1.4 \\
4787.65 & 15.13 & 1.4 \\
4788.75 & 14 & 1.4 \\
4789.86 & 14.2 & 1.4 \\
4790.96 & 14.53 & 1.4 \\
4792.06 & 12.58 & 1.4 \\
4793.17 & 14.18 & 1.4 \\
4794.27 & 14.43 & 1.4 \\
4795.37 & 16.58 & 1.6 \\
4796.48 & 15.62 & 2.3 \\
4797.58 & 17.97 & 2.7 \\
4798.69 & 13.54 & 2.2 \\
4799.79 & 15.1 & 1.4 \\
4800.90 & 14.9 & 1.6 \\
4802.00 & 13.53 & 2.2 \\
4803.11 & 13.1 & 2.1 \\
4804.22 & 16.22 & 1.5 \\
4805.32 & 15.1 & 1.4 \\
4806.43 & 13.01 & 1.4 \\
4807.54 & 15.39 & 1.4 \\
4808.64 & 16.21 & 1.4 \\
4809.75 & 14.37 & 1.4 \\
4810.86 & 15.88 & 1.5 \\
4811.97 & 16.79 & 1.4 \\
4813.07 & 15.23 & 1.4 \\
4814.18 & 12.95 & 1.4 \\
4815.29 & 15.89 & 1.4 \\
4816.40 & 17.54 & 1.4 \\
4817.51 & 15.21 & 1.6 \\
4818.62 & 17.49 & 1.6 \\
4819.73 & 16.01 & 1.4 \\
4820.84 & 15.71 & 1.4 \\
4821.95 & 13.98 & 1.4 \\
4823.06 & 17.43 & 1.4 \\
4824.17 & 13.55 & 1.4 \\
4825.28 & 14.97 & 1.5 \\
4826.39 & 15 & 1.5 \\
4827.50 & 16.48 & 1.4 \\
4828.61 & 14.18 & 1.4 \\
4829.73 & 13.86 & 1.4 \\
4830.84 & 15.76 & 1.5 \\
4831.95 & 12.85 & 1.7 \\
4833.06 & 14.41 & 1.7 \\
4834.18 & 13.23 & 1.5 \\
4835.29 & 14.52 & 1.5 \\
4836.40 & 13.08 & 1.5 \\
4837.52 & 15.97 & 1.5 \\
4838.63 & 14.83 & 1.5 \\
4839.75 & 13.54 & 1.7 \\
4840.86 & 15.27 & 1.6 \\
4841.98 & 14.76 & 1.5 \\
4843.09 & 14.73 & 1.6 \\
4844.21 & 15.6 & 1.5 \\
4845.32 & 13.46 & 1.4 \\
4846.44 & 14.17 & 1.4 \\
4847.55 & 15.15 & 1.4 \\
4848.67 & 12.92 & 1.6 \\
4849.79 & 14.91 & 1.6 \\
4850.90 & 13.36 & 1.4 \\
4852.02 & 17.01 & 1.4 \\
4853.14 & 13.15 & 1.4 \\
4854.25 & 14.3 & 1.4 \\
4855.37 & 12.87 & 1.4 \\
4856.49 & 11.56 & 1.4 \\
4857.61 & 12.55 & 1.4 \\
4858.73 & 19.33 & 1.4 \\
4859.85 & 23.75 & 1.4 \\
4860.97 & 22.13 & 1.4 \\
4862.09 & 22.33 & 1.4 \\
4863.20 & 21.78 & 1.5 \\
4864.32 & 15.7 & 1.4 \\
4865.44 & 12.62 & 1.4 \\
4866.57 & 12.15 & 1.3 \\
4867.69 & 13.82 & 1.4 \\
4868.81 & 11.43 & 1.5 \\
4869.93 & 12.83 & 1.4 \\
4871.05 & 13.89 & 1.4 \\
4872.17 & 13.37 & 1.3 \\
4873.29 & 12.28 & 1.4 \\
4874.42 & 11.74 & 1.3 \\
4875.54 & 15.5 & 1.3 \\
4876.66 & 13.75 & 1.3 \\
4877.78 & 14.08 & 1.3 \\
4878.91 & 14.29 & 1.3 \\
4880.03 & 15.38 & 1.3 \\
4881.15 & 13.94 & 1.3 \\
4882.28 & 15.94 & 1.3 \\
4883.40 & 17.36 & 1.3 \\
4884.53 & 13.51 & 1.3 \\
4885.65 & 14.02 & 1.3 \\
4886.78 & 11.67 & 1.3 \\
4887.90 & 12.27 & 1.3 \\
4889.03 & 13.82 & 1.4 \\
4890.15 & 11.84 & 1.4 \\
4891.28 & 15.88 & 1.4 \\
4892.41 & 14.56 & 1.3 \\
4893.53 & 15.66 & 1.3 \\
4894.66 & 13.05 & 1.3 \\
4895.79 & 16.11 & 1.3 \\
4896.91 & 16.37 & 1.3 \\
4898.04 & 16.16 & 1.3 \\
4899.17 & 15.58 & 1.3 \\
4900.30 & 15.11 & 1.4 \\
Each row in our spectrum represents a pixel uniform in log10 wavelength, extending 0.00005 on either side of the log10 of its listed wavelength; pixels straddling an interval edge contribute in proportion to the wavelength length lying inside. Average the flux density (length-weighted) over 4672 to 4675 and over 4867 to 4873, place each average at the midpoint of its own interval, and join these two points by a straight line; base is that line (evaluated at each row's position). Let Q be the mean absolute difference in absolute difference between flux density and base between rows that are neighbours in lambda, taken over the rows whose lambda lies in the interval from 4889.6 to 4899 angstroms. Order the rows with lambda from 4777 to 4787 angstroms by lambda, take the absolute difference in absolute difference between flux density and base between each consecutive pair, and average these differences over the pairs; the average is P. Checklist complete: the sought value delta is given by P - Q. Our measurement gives -0.9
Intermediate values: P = 0.62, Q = 1.5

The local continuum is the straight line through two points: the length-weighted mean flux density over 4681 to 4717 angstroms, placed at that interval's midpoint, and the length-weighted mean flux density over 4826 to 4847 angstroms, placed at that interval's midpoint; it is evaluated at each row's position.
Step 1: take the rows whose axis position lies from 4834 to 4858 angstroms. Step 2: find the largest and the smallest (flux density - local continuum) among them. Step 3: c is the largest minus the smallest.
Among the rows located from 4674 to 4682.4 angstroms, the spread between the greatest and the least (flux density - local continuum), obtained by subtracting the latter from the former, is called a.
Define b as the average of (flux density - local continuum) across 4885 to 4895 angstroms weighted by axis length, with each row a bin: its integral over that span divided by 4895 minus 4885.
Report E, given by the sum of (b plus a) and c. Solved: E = 10.9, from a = 6.4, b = -0.9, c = 5.5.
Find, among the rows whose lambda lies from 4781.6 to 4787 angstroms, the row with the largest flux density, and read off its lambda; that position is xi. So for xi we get 4785.45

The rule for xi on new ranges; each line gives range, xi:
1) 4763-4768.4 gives 4766.75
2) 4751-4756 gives 4755.79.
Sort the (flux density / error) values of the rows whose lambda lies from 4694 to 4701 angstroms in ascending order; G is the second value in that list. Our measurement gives 7.8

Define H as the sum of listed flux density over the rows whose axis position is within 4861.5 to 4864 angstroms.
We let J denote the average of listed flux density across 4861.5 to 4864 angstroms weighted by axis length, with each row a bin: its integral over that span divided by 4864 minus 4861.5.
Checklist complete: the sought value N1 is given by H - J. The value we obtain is 22.6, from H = 44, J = 21.5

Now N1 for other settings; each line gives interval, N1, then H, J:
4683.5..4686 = 17.0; 34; 16.7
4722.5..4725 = 14.3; 29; 14.8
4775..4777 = 16.2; 32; 16.2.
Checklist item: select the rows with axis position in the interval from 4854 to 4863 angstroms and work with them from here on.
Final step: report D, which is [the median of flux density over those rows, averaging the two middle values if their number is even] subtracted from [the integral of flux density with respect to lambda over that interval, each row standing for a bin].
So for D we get 142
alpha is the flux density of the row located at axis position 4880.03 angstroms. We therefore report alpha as 15.38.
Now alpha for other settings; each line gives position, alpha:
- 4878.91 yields 14.29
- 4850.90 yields 13.36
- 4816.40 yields 17.54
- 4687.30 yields 14.96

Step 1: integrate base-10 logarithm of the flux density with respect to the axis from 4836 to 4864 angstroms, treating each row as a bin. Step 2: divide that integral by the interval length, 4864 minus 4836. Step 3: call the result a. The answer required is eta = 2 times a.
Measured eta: 2.38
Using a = 1.19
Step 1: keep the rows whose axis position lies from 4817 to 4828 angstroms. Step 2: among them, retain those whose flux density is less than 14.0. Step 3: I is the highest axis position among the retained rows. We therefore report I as 4824.17 angstroms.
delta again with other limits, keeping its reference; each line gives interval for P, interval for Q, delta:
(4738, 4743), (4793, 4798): 0.0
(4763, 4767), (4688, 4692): -0.1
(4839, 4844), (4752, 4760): 0.0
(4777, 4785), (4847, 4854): -2.0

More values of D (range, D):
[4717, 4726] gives 122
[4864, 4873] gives 105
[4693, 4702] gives 120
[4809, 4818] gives 124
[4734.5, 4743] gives 124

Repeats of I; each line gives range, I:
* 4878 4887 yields 4886.78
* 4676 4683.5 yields 4680.83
